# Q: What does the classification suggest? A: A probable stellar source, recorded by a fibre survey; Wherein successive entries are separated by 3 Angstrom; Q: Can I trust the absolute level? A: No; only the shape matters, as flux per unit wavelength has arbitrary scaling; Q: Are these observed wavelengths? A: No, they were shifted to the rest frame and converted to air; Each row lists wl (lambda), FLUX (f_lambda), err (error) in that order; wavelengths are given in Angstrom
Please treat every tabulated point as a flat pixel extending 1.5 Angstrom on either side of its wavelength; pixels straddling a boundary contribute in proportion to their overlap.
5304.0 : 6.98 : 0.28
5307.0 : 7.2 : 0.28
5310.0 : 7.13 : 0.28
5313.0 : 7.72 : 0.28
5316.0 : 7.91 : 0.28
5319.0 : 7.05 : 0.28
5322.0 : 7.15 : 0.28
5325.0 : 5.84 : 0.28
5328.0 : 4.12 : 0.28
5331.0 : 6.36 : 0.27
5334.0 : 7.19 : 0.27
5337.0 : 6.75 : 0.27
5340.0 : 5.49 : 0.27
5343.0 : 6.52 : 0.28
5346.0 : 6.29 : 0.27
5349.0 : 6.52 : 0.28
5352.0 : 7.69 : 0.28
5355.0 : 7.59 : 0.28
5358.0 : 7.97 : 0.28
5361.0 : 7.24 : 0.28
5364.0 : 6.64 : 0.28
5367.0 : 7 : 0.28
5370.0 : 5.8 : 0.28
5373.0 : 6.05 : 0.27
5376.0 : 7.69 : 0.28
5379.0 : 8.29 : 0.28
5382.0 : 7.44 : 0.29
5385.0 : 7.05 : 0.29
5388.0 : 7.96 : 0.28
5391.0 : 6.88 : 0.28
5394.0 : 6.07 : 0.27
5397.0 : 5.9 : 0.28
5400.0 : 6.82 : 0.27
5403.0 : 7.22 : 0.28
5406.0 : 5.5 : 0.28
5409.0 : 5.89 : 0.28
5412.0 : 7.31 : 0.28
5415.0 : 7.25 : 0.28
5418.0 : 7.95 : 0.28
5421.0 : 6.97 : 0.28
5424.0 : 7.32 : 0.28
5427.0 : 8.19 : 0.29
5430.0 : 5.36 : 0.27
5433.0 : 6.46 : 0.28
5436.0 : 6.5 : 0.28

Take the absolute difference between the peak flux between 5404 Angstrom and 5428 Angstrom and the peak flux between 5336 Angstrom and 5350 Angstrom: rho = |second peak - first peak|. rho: 1.44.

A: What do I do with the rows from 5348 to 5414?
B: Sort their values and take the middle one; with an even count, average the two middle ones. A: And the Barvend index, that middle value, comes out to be 7.0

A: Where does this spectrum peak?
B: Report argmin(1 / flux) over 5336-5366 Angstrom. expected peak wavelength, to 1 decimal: 5358.0 Angstrom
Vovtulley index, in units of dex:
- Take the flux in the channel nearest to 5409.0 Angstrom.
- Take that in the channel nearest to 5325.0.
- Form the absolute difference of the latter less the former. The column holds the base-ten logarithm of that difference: -1.3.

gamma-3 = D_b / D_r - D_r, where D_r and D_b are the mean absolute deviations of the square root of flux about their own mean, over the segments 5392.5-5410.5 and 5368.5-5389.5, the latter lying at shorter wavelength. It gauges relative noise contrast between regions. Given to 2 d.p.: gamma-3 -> 1.28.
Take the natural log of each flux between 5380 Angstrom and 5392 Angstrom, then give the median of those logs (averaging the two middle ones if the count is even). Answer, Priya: 1.98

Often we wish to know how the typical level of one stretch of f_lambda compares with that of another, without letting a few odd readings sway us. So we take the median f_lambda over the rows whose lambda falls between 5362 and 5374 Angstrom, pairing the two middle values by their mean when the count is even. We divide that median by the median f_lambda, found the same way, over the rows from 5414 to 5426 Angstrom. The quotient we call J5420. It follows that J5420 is 0.87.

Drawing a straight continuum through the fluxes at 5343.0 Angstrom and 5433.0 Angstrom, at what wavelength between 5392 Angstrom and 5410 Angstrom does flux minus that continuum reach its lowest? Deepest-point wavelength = 5406.0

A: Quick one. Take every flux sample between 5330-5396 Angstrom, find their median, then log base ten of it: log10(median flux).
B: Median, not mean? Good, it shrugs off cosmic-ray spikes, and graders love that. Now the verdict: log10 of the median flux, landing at 0.841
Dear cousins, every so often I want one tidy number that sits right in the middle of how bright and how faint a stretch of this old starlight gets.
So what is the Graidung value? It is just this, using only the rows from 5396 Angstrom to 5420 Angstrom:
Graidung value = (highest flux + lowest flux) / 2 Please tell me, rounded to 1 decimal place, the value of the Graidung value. 6.7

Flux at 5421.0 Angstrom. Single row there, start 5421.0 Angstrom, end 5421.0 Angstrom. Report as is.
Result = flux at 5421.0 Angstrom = 6.97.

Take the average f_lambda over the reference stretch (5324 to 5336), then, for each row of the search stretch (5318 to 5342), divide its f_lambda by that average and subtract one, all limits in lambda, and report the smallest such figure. -0.30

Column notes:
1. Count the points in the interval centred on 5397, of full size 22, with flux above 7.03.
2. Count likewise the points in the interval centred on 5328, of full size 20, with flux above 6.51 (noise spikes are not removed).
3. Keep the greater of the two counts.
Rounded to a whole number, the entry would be 4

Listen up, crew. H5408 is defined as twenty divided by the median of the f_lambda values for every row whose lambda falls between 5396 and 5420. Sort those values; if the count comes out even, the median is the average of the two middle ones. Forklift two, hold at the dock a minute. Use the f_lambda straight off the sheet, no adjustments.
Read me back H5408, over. 2.85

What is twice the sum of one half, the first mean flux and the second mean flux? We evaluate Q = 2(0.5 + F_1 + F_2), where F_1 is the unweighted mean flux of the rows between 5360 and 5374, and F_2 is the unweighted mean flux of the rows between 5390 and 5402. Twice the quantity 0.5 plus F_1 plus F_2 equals 26.9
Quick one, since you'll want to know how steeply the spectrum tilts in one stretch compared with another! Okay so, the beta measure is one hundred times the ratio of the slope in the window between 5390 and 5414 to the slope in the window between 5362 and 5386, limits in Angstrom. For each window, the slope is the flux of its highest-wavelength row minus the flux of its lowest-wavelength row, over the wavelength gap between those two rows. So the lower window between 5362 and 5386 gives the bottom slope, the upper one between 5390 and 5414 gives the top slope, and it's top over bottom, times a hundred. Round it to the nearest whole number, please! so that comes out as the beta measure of 105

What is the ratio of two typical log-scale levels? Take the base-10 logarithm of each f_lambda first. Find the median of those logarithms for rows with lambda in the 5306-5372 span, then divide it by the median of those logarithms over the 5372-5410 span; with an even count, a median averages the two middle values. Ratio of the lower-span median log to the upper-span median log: 1.01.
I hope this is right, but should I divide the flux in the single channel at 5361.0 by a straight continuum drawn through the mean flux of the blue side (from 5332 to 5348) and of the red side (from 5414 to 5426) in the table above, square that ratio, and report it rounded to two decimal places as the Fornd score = 1.17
